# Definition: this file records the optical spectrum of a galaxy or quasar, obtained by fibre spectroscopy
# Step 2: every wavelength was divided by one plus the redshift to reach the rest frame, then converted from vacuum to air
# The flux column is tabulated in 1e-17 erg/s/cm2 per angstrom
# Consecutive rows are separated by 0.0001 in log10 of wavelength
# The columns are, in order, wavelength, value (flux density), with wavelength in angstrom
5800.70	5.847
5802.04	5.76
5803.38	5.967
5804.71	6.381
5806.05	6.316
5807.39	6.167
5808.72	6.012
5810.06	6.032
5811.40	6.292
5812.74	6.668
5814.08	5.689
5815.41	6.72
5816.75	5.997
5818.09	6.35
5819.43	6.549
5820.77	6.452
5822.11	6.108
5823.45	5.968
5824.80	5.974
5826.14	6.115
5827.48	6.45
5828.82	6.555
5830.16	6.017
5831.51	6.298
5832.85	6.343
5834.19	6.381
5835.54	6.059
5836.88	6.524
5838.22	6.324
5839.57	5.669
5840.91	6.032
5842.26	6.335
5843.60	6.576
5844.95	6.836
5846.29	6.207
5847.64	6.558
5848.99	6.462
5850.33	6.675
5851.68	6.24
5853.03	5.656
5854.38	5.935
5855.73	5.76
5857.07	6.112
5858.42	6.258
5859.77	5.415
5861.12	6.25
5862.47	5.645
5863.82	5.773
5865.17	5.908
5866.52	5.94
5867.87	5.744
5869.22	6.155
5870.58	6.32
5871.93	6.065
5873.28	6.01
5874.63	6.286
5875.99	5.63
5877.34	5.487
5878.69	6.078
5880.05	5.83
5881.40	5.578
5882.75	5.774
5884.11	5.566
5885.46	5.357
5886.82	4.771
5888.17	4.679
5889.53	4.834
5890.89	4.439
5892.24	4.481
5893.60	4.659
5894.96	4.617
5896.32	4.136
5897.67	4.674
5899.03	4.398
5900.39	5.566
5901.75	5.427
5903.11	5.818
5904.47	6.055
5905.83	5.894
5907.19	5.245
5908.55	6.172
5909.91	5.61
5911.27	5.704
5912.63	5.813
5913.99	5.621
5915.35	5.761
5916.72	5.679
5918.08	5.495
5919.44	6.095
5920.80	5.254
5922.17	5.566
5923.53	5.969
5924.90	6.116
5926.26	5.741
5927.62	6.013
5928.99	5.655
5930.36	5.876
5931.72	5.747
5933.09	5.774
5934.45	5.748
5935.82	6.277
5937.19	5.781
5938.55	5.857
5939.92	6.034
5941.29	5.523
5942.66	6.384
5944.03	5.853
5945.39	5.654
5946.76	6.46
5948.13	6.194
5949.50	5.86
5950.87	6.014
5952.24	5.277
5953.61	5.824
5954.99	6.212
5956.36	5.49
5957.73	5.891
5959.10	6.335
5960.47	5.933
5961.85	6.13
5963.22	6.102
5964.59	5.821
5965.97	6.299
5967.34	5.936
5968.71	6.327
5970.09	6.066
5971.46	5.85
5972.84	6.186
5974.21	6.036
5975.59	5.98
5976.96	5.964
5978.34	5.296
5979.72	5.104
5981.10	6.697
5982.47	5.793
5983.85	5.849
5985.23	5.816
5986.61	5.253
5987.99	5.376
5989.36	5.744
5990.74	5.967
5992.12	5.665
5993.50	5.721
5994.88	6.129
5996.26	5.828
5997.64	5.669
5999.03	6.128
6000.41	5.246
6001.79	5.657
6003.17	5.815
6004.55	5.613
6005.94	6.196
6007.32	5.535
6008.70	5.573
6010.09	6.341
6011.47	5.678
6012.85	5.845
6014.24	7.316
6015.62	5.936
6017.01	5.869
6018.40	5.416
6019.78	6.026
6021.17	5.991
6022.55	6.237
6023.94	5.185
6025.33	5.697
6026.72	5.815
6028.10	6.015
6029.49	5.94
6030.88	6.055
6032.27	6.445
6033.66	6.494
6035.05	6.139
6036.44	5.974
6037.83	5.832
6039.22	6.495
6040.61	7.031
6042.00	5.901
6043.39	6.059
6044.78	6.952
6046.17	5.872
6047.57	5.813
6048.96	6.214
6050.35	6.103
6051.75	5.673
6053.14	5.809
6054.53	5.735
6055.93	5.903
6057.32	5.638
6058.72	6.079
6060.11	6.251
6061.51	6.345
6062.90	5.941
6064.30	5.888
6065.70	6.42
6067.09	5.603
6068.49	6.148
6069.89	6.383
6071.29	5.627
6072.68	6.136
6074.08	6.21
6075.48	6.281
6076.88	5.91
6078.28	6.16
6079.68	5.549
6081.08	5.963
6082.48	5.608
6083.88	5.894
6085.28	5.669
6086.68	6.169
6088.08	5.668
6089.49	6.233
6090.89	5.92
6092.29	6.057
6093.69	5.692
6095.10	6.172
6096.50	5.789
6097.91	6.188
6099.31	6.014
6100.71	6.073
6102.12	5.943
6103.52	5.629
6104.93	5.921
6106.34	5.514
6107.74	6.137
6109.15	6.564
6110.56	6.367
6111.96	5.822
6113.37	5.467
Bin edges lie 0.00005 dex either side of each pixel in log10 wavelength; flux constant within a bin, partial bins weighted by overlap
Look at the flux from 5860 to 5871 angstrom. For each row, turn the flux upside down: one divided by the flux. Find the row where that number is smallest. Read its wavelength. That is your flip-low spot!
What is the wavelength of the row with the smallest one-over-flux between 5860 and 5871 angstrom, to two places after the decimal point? 5870.58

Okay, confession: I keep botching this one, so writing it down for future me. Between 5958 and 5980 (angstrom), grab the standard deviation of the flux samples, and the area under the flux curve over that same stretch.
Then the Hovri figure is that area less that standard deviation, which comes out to 131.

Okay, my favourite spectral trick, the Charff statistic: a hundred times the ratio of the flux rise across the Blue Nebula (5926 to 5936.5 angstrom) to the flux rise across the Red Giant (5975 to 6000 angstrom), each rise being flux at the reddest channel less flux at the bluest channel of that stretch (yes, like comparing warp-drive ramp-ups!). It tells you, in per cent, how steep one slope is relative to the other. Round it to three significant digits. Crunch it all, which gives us 362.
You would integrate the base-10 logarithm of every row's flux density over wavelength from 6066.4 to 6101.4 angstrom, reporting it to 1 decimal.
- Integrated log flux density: 27.1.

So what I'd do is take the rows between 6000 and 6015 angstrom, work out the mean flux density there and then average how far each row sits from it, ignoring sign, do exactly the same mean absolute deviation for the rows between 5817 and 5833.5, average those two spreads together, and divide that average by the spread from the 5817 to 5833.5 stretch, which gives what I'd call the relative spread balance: 1.54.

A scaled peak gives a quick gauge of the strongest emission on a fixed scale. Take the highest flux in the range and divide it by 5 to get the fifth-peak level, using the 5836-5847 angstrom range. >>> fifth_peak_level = 1.37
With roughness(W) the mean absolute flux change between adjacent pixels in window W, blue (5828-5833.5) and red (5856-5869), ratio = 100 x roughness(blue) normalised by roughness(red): 79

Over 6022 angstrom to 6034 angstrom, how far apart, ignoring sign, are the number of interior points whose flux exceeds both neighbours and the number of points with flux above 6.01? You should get 4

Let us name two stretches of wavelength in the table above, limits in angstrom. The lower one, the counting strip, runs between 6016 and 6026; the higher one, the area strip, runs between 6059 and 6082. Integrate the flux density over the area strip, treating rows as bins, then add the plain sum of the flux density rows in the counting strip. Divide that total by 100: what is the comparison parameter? 1.8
